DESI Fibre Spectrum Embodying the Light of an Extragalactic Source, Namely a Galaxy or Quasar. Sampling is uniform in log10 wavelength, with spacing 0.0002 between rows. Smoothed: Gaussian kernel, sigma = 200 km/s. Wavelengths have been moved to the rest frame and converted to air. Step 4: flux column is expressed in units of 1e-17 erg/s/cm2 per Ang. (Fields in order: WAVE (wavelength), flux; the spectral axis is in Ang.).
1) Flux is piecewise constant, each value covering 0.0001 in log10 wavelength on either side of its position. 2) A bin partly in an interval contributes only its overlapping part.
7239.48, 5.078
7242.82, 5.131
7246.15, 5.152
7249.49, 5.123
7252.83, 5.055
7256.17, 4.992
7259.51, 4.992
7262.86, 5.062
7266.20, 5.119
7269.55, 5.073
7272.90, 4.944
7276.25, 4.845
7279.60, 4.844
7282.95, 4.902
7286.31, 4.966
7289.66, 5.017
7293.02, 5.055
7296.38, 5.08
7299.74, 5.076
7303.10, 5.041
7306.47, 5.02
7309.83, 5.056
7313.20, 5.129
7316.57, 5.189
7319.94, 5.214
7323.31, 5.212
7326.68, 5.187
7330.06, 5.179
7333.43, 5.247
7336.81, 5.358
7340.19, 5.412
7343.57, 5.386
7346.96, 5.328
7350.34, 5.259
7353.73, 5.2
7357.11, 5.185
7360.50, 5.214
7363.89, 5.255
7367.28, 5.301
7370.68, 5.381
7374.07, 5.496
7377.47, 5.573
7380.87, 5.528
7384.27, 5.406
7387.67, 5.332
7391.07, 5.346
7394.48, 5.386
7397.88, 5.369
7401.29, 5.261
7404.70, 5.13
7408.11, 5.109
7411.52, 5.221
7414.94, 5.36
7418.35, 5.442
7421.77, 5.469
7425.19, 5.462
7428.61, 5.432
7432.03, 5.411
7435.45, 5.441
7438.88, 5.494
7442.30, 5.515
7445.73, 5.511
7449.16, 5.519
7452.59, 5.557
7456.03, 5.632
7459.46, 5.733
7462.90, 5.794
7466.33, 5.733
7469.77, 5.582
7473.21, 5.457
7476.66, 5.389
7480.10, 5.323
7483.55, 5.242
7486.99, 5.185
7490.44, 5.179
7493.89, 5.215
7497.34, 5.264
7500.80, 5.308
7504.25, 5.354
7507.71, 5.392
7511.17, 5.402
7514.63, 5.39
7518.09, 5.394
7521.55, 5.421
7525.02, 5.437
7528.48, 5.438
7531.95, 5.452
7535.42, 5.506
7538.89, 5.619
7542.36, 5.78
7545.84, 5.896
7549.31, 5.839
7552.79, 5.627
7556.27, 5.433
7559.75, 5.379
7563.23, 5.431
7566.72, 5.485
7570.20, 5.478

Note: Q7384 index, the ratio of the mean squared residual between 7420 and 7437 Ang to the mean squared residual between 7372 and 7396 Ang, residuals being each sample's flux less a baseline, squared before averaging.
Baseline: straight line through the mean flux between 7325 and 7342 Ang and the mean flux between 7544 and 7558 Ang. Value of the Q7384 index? 0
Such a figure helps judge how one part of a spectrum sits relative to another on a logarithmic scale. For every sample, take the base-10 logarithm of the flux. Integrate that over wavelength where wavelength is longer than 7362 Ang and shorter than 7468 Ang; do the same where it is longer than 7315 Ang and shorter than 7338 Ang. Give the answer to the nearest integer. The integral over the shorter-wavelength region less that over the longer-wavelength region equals -61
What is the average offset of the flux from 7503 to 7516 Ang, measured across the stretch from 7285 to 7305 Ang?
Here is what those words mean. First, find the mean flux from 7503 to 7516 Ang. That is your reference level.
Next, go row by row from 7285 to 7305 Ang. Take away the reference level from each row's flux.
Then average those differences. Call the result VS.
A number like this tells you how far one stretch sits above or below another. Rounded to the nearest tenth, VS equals -0.3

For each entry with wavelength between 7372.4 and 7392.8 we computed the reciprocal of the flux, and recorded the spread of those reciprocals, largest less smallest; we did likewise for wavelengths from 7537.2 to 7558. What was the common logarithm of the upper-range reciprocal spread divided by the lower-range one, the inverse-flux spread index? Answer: 0.25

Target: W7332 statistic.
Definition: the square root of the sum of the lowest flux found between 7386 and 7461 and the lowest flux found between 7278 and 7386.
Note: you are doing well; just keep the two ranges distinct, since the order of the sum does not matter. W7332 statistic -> 3.15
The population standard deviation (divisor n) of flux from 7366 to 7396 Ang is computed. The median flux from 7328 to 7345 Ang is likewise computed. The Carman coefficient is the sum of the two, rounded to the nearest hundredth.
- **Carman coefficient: 5.45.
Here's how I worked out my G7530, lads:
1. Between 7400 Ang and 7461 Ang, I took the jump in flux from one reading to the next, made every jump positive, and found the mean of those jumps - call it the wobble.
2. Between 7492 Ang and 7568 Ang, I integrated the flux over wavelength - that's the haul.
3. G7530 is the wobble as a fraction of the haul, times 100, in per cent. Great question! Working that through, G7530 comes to 0.013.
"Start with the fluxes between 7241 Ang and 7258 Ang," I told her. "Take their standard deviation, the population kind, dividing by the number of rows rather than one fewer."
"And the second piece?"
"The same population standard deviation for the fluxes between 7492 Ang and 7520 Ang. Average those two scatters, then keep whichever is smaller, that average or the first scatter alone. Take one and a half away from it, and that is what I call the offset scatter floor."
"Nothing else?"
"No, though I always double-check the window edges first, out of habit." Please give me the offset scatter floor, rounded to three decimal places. -1.441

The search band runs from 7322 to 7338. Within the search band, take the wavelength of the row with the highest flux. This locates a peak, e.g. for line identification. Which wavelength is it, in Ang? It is 7336.81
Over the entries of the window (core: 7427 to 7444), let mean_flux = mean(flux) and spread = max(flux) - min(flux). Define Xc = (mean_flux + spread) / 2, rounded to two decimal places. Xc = 2.78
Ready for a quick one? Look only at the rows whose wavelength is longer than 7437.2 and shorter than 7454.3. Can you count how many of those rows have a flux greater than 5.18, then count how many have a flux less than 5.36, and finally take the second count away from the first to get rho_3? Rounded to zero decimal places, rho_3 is 5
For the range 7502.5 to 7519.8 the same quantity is 4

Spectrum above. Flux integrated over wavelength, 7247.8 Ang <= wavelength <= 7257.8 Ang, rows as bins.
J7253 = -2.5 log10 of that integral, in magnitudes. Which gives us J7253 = -4.26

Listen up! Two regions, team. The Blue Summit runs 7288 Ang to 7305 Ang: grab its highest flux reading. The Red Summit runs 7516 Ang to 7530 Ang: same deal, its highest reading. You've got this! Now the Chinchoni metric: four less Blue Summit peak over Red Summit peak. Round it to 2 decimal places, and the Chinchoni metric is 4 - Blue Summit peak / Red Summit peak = 3.07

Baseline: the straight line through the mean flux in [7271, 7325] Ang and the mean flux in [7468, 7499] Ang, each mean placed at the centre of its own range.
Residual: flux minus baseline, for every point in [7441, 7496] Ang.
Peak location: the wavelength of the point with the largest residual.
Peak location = 7462.90 Ang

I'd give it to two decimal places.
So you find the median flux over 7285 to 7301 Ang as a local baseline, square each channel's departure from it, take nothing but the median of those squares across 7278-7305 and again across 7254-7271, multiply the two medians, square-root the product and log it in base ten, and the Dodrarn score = -2.69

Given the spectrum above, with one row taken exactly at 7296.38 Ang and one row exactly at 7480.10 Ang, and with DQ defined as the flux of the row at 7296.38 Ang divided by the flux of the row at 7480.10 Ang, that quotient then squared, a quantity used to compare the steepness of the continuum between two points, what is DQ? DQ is 0.911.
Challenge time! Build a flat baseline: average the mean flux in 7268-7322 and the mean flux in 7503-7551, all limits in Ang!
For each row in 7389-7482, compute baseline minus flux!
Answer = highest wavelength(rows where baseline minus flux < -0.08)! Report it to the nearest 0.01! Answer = 7476.66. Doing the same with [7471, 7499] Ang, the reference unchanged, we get 7476.66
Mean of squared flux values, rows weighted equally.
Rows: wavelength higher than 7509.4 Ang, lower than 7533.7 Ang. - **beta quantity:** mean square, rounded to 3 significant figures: 29.4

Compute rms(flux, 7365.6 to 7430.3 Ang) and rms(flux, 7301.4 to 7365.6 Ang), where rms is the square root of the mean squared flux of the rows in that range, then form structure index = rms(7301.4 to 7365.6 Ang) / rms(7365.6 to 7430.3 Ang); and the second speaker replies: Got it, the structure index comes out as 0.97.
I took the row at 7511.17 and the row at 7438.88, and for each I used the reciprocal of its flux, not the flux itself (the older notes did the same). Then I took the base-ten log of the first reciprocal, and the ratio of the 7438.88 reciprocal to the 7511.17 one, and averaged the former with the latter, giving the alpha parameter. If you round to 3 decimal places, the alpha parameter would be 0.125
